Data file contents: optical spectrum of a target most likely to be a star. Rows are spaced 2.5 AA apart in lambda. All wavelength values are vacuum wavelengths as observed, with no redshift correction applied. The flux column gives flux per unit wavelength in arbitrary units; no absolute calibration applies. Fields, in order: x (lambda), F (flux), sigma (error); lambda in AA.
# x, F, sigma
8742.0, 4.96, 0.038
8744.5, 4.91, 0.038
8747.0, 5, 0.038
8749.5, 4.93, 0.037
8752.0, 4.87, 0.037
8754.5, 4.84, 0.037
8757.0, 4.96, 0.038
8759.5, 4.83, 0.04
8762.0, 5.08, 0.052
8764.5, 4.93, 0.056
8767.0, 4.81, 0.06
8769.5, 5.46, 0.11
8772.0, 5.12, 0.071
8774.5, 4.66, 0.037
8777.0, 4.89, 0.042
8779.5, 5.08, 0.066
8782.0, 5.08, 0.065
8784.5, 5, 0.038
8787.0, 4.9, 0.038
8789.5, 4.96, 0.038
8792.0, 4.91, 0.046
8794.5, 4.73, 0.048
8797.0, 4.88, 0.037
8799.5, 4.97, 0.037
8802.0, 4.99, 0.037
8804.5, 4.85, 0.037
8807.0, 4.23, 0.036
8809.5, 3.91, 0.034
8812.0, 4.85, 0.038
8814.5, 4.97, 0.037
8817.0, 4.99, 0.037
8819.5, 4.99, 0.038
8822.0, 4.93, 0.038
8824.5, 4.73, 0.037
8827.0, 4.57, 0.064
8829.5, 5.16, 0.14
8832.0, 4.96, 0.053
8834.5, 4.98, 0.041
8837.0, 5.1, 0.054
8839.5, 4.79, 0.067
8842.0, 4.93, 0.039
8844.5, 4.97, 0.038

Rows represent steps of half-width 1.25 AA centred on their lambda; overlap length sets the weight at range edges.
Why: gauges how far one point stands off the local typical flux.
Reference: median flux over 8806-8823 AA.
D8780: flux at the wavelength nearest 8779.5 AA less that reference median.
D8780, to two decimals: 0.15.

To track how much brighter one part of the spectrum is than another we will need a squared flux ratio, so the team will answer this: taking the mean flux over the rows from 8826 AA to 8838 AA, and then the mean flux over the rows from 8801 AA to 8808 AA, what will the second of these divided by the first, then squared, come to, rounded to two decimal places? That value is 0.90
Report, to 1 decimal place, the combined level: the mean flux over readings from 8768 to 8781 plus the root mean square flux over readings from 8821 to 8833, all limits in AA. 9.9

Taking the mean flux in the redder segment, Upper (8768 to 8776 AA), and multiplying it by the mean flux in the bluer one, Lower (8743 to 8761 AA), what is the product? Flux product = 24.9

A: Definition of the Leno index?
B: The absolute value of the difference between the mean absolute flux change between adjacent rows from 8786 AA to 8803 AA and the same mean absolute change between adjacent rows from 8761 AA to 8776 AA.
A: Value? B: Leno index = 0.25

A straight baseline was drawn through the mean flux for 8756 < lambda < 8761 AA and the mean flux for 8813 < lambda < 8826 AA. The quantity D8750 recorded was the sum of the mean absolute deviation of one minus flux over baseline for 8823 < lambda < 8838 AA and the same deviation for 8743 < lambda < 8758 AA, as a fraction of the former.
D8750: 1.3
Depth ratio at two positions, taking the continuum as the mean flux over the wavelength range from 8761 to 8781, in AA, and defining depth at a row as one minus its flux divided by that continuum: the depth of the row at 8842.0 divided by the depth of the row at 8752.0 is 0.6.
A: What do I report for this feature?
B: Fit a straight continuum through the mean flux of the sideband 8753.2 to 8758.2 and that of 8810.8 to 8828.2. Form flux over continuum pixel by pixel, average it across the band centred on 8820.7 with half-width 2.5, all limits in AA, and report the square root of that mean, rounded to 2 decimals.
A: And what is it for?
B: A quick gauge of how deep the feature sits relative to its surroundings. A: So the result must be 1.01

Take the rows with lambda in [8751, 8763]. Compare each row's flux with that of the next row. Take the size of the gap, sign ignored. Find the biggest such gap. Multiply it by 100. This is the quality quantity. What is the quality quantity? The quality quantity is 25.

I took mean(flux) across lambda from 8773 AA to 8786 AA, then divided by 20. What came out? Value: 0.247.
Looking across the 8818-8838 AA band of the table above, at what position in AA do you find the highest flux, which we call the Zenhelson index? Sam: 8829.5 AA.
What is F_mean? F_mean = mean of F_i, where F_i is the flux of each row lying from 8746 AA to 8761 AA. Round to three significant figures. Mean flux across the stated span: 4.91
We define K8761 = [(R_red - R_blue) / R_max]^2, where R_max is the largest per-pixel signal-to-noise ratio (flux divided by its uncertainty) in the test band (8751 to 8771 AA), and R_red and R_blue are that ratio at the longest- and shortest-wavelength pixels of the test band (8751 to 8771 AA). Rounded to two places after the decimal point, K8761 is 0.39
